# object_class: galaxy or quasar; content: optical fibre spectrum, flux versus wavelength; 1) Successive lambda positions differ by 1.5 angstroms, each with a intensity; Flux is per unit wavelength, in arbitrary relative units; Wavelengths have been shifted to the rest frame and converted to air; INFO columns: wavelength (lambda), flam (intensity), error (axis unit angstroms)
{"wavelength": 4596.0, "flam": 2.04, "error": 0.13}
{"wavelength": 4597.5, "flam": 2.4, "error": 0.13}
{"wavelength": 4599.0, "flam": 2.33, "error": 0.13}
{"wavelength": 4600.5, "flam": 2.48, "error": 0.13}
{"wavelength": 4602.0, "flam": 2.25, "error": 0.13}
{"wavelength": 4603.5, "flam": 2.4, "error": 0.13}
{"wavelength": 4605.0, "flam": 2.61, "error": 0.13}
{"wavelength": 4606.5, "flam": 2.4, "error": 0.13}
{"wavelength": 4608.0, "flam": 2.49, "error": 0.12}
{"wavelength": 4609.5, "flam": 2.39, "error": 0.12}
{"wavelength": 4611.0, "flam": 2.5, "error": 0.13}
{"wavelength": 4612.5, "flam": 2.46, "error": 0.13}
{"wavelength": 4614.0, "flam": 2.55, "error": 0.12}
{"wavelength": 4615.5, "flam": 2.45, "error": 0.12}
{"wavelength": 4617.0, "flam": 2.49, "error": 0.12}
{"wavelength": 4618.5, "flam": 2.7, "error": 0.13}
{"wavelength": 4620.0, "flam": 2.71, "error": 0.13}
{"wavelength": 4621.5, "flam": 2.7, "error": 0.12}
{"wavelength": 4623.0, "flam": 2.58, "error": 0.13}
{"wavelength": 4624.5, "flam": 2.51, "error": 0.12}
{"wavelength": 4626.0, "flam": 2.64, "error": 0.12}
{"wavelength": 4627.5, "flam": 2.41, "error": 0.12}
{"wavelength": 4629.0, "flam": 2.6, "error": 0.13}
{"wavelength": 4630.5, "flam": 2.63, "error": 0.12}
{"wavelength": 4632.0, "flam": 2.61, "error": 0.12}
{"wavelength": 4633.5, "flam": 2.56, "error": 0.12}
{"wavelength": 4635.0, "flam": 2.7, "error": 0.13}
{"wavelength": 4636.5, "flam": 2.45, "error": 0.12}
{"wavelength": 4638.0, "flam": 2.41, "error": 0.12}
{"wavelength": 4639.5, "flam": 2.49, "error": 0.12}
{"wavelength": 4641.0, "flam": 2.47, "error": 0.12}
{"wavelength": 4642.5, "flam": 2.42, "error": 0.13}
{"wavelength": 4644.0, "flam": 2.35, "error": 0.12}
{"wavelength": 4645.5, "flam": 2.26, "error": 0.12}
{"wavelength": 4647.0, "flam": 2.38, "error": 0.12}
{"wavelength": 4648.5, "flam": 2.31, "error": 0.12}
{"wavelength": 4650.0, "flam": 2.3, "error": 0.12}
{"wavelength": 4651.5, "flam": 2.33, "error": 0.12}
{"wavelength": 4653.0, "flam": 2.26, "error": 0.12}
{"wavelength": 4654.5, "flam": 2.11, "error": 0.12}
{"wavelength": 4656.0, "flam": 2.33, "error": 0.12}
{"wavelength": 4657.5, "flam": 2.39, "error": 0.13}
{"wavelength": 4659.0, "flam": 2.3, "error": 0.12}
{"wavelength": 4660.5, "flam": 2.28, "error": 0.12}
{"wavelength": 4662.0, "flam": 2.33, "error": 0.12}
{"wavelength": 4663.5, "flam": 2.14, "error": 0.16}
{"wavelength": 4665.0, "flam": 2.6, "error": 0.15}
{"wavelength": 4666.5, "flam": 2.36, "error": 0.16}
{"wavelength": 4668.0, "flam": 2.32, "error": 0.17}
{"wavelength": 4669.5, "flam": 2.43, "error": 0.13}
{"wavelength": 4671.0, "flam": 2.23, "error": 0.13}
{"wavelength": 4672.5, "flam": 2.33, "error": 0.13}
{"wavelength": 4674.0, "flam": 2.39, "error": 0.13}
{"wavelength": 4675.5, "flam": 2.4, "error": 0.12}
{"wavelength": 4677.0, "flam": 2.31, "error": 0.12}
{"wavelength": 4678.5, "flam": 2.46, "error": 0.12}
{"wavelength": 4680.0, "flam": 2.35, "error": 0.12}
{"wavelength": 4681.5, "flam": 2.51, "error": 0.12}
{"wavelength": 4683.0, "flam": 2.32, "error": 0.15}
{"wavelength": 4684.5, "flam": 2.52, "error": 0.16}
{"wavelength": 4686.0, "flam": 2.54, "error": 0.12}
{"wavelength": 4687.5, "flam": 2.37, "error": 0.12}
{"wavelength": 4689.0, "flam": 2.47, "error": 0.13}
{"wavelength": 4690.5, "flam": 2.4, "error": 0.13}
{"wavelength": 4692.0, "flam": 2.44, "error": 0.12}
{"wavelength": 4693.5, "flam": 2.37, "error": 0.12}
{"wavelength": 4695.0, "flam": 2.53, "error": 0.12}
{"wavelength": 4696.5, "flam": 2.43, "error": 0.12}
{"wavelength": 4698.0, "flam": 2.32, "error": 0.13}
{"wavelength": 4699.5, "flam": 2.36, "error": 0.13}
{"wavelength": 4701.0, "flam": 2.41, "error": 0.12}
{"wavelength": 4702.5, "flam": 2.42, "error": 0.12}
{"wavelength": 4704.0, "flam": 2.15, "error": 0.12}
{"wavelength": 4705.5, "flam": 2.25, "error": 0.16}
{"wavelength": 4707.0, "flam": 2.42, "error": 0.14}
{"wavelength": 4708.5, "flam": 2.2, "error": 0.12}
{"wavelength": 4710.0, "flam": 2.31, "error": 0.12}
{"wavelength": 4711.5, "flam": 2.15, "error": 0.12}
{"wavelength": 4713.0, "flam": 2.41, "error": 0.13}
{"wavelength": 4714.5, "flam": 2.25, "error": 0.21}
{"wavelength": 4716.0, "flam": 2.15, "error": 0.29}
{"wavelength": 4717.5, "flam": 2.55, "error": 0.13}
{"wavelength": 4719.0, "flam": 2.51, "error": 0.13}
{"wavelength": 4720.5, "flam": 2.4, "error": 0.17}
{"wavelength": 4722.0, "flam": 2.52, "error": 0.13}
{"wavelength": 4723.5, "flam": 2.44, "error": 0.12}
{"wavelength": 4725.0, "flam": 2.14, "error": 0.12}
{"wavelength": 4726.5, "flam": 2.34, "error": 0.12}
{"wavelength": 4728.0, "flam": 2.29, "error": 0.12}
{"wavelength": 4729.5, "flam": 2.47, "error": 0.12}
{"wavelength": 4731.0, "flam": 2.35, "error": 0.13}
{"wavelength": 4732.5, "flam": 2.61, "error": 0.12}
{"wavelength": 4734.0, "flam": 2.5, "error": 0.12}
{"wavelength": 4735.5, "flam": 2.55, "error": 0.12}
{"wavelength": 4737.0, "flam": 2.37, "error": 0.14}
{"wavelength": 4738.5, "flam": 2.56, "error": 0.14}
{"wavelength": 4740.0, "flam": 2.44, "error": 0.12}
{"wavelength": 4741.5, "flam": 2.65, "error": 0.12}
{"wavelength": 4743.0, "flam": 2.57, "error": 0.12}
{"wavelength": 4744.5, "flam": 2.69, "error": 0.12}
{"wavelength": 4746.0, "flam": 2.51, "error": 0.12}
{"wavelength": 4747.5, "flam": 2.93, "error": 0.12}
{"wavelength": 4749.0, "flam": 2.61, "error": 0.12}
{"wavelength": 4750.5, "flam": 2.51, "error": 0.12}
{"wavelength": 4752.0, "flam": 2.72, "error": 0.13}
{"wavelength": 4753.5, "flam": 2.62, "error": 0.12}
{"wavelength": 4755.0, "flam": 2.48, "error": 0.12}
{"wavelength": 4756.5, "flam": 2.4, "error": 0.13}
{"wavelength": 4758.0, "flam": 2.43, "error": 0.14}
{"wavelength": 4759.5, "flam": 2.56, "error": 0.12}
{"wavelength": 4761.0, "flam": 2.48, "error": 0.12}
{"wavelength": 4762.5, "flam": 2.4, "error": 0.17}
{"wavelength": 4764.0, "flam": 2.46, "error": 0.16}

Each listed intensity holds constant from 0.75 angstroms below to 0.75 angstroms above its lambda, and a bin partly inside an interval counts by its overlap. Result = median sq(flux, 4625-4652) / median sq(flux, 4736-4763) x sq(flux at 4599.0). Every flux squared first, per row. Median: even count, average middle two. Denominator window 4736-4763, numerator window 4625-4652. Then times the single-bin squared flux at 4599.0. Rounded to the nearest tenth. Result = 5.0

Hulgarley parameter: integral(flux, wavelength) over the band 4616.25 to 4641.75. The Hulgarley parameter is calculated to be 65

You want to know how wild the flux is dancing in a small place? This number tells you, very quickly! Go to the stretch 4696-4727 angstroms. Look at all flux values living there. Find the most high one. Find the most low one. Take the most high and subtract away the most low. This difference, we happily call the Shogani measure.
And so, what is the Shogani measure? 0.41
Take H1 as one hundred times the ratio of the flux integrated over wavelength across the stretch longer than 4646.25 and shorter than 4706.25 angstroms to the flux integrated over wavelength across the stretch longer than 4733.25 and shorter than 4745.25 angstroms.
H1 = 465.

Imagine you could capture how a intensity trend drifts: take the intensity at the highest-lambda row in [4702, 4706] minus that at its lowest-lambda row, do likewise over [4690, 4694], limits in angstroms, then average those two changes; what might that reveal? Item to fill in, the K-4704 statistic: -0.10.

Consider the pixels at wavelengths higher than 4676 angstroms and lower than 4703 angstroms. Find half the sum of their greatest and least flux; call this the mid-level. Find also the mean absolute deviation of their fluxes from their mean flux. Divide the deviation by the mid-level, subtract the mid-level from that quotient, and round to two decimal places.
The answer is -2.40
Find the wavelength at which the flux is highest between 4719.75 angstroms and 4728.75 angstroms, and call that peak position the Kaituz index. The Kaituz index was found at 4722.0 angstroms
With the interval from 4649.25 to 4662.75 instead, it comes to 4657.5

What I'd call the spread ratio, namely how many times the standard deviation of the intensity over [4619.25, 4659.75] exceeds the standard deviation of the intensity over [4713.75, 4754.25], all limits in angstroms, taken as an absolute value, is 0.91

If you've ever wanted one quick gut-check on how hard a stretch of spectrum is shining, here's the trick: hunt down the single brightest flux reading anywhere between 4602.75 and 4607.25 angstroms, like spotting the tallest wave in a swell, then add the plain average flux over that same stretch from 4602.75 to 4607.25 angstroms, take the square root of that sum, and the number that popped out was 2.25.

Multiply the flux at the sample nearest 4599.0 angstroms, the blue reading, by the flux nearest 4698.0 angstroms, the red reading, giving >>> 5.41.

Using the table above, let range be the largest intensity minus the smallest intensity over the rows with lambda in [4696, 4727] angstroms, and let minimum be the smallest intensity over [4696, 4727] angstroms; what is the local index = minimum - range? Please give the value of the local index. 1.73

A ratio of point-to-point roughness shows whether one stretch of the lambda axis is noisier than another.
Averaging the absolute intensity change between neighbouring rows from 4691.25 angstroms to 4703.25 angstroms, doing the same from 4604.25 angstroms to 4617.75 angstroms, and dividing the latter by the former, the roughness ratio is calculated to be 1.3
